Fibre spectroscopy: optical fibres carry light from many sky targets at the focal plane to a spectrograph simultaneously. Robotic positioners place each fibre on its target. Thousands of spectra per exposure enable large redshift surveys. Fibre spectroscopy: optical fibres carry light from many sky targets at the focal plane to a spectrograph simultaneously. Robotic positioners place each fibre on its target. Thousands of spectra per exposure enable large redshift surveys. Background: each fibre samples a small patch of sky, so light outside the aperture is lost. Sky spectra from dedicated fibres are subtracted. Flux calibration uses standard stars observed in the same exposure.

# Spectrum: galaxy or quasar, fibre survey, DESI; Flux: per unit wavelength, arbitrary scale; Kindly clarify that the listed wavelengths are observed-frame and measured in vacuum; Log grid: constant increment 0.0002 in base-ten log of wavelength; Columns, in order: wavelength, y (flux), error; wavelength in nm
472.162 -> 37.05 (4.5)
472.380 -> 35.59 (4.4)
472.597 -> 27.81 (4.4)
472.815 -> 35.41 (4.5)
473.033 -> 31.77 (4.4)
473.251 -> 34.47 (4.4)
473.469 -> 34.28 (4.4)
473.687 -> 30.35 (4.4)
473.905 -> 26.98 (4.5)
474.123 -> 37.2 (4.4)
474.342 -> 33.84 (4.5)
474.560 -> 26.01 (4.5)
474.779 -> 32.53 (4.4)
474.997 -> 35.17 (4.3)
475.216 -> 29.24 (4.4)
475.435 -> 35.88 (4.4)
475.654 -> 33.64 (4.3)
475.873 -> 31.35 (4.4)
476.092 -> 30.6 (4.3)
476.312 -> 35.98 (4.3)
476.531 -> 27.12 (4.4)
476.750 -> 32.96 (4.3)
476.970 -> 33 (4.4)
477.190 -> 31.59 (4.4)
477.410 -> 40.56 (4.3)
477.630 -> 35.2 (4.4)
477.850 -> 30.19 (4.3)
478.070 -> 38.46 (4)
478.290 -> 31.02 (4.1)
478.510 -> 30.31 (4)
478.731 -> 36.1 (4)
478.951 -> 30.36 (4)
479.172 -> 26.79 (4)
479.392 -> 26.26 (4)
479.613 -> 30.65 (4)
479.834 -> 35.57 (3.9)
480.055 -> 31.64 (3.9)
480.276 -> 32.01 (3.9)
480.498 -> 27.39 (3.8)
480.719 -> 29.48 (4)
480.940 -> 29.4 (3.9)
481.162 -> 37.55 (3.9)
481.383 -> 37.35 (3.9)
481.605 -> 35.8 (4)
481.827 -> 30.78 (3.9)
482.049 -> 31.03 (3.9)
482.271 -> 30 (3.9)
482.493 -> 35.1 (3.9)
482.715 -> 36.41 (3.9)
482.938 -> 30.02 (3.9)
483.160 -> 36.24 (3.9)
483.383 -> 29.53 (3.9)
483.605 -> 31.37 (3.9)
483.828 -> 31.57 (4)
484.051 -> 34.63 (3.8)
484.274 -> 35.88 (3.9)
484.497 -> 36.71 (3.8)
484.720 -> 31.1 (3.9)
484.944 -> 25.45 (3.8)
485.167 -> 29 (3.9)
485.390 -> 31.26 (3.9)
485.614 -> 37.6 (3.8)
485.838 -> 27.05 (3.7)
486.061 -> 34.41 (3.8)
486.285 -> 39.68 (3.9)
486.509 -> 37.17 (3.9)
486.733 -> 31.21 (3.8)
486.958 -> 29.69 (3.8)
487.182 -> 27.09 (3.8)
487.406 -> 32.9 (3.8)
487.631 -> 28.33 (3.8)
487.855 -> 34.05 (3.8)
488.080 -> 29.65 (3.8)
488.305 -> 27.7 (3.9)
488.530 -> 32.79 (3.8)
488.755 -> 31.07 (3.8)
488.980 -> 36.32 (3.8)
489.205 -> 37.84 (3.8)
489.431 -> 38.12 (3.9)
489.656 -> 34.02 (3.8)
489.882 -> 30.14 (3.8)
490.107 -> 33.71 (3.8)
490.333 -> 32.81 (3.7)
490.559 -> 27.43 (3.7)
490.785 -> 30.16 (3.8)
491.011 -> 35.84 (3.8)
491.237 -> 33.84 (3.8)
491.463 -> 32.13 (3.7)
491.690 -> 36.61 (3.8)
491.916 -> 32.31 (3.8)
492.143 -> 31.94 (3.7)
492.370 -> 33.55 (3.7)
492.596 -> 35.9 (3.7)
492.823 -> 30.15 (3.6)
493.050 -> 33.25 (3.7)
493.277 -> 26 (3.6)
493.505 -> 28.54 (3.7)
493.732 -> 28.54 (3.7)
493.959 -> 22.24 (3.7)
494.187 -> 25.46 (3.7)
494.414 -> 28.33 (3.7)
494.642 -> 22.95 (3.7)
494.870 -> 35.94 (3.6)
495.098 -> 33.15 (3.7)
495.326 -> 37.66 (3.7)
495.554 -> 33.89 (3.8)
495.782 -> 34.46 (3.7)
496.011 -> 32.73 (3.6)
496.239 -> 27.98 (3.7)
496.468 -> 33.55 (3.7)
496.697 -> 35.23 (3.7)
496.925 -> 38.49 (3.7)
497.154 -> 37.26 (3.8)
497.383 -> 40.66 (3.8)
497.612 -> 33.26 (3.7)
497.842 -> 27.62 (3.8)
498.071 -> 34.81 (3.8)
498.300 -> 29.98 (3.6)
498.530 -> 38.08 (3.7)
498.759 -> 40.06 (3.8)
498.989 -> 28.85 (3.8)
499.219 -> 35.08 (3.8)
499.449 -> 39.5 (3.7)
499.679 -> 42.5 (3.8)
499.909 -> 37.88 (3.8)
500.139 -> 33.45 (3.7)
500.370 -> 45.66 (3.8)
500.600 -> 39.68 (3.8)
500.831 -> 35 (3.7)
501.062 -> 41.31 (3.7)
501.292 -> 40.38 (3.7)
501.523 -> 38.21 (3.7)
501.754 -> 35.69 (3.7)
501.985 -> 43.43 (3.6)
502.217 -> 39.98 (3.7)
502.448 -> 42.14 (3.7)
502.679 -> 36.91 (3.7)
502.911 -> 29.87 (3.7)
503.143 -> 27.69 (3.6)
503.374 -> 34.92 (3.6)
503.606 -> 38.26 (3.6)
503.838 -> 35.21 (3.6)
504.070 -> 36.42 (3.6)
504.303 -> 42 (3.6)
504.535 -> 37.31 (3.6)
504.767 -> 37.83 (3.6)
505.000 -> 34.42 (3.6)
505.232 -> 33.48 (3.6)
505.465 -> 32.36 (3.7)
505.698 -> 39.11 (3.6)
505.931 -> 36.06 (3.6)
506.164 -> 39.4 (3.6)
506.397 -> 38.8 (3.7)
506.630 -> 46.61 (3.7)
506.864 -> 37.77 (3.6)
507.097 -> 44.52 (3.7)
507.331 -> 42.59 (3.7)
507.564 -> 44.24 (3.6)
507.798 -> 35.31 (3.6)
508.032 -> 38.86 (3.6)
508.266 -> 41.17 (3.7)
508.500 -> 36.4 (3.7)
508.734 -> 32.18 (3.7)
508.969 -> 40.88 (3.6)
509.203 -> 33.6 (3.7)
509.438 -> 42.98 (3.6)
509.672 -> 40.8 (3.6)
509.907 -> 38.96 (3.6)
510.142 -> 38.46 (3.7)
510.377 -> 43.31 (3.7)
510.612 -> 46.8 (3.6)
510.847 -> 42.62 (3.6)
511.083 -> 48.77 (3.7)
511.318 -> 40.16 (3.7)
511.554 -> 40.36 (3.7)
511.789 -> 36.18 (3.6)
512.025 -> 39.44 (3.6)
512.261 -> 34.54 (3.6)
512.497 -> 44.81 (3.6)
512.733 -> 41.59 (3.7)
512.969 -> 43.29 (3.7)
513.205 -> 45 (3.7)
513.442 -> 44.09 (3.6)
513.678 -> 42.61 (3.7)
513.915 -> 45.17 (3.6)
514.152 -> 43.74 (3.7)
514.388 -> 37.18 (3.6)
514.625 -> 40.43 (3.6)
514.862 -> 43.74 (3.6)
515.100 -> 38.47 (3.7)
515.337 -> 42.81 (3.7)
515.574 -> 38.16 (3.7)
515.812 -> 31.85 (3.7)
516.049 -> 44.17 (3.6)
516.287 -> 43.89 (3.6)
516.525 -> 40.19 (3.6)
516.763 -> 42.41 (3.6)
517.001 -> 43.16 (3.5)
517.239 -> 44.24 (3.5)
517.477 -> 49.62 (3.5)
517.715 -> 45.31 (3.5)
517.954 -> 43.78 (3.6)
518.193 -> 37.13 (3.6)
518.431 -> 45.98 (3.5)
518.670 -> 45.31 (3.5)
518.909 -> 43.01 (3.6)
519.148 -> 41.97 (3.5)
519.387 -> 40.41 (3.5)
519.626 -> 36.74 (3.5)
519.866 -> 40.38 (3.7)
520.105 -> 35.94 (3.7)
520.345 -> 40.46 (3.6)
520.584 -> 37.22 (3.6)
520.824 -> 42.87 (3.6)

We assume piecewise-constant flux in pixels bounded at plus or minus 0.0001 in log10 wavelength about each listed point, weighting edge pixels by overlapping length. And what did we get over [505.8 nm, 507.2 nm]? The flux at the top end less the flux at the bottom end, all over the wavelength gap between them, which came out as 7.3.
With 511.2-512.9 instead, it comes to 1.0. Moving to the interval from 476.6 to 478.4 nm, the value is -1.3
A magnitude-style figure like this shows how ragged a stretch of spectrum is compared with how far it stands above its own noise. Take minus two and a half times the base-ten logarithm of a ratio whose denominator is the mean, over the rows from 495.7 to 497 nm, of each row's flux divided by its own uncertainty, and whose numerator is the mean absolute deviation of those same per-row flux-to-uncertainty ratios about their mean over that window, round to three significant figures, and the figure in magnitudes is 2.98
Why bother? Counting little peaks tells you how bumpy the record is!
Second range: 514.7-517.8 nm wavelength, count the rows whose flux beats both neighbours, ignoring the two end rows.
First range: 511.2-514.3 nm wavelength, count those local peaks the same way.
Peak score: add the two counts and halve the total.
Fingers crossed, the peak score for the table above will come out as 4.0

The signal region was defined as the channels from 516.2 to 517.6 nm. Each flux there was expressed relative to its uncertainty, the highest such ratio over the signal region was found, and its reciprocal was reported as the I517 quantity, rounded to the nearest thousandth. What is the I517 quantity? 0.071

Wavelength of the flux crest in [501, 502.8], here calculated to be 501.985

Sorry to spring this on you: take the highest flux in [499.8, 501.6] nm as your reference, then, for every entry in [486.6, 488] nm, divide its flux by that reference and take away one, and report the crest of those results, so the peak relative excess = -0.25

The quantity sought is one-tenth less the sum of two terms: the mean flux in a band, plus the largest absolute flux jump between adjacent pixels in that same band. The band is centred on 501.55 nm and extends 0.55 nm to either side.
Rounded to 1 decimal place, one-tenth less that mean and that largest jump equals -47.4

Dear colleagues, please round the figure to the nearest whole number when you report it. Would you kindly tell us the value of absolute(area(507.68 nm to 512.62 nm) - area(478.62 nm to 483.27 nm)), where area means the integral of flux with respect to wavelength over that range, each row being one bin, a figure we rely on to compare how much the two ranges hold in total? 47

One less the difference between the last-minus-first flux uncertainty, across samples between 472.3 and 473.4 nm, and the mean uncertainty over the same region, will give 5.4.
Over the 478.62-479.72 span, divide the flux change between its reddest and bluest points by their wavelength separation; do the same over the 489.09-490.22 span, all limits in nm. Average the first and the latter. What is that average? -5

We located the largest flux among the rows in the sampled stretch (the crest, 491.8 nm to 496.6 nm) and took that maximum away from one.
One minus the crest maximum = -36.7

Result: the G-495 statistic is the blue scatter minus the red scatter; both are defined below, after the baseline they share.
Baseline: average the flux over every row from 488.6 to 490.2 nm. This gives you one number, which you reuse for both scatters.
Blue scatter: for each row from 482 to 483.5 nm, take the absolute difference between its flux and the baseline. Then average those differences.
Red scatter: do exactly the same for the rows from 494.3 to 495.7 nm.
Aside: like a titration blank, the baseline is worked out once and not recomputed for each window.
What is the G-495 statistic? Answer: -0.9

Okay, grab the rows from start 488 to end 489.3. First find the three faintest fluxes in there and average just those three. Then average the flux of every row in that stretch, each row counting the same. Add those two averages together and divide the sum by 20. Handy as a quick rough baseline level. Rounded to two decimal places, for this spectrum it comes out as 3.10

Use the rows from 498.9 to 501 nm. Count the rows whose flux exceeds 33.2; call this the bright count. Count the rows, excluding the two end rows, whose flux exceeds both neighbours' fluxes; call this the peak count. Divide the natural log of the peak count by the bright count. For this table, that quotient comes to 0.087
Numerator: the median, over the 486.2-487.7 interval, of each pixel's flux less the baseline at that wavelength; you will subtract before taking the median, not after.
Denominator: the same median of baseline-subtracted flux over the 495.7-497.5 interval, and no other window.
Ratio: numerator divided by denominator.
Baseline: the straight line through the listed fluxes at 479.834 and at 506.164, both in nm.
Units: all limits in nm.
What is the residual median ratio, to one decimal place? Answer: 1.7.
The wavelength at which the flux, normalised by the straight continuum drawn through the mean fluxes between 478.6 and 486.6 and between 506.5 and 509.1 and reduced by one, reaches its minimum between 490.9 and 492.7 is 492.143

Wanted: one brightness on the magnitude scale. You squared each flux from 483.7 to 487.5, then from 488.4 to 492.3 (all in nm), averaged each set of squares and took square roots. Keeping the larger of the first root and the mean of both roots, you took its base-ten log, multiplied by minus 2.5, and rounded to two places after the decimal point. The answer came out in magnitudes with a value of -3.80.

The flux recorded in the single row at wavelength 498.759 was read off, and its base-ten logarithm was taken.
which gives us 1.60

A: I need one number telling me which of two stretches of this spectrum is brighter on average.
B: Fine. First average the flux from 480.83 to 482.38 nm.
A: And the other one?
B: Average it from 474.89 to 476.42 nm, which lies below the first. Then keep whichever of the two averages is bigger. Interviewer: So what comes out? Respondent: 33.1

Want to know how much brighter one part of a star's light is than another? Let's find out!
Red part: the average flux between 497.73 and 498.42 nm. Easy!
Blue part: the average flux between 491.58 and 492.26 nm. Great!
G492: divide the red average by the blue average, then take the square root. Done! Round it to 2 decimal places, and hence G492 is 0.96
